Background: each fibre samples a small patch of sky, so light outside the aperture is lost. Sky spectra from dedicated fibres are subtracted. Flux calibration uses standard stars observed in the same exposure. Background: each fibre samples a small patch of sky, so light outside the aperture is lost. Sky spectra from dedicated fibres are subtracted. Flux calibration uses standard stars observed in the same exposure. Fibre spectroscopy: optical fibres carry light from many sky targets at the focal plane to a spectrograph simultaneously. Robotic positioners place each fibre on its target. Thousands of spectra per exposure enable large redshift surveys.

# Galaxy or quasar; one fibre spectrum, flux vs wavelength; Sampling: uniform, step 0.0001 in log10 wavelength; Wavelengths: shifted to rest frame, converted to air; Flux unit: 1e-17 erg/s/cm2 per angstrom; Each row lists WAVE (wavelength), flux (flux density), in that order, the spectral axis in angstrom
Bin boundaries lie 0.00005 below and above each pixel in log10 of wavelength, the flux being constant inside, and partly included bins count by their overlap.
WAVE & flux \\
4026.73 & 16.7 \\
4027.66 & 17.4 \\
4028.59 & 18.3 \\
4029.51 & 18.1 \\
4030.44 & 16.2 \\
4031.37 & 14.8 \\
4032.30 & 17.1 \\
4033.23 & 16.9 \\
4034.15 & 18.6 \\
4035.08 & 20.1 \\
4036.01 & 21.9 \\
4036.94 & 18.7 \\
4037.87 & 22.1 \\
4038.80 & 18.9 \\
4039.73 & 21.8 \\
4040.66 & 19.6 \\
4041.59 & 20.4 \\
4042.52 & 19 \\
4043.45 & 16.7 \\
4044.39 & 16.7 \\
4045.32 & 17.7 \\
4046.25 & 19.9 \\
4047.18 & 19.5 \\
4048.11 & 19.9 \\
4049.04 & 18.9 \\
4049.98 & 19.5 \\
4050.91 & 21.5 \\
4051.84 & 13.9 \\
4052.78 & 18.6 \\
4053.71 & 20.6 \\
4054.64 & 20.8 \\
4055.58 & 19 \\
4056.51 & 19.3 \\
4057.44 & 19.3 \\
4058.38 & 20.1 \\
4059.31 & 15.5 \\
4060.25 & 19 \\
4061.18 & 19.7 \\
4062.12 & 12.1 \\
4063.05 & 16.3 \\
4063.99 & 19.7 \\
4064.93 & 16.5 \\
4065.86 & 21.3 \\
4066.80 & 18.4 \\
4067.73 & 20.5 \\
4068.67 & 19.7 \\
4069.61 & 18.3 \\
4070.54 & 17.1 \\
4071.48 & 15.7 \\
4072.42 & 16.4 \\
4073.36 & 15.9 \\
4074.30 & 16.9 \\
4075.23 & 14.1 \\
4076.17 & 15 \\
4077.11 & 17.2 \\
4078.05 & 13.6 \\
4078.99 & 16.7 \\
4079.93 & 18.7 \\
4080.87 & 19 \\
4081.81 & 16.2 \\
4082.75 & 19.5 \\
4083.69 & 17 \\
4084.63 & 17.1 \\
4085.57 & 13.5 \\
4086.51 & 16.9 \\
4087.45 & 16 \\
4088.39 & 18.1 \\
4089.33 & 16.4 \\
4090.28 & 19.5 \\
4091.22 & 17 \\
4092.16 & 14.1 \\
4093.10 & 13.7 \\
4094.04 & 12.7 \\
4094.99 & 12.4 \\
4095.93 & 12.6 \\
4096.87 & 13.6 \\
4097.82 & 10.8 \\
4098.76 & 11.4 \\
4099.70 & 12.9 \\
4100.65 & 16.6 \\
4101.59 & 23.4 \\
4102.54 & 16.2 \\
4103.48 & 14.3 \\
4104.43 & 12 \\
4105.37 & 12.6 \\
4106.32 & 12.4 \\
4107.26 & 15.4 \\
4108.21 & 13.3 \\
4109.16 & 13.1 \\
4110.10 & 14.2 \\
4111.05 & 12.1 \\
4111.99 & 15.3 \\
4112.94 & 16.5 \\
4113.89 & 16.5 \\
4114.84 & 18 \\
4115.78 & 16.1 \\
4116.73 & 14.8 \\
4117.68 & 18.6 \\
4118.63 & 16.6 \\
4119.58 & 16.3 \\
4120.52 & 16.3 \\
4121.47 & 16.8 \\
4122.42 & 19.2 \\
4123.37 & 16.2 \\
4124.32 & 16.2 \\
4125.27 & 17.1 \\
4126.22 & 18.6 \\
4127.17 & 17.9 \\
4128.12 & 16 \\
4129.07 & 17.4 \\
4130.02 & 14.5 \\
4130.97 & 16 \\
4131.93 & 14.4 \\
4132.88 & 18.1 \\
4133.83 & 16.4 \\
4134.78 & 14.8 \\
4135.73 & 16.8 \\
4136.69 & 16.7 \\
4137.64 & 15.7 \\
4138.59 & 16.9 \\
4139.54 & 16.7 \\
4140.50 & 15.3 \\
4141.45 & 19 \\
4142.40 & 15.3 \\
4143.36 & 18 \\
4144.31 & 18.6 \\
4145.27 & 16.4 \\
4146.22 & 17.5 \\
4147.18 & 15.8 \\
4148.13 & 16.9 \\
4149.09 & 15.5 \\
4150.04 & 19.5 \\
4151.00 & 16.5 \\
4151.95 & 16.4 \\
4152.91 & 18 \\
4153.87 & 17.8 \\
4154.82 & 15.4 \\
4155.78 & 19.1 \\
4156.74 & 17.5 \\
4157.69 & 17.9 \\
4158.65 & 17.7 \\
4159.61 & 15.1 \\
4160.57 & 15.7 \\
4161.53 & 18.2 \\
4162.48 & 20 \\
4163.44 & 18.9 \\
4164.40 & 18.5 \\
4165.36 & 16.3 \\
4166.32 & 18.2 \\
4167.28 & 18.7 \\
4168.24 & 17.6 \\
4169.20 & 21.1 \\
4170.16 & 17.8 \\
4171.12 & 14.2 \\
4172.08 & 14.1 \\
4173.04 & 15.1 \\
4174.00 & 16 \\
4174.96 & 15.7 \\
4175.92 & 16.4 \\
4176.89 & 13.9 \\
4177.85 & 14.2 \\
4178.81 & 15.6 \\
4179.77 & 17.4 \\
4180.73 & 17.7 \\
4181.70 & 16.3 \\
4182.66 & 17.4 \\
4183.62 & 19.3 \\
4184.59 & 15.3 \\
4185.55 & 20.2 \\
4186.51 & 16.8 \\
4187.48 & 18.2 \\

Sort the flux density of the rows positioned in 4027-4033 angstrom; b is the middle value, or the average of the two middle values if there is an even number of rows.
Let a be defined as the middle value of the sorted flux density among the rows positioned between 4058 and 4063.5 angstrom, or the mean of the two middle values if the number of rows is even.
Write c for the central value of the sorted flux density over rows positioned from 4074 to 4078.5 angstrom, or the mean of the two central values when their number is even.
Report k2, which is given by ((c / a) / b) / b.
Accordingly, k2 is 0.003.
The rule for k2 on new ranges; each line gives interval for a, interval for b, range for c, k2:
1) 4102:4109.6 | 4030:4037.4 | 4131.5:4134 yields 0.004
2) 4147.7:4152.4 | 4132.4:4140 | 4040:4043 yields 0.004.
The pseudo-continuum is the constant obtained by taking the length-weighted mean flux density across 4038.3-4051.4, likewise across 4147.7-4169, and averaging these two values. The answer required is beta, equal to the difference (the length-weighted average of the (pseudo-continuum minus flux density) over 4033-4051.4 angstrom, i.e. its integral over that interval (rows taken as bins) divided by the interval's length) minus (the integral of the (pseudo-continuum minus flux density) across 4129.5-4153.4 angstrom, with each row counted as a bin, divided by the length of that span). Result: -2.8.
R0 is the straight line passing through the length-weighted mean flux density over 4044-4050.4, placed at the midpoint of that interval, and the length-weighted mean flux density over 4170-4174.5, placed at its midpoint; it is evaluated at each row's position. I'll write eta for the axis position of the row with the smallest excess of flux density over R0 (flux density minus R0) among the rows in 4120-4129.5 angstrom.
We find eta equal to 4128.12 angstrom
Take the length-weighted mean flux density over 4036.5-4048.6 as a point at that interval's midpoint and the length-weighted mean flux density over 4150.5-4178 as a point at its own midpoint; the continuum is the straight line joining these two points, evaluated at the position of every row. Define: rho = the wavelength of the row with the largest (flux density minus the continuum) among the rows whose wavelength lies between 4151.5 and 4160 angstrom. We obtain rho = 4155.78 angstrom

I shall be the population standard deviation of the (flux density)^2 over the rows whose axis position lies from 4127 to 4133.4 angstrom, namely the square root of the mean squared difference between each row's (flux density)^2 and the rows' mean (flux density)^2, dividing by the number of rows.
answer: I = 46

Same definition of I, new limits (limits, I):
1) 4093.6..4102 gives 127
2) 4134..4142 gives 41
